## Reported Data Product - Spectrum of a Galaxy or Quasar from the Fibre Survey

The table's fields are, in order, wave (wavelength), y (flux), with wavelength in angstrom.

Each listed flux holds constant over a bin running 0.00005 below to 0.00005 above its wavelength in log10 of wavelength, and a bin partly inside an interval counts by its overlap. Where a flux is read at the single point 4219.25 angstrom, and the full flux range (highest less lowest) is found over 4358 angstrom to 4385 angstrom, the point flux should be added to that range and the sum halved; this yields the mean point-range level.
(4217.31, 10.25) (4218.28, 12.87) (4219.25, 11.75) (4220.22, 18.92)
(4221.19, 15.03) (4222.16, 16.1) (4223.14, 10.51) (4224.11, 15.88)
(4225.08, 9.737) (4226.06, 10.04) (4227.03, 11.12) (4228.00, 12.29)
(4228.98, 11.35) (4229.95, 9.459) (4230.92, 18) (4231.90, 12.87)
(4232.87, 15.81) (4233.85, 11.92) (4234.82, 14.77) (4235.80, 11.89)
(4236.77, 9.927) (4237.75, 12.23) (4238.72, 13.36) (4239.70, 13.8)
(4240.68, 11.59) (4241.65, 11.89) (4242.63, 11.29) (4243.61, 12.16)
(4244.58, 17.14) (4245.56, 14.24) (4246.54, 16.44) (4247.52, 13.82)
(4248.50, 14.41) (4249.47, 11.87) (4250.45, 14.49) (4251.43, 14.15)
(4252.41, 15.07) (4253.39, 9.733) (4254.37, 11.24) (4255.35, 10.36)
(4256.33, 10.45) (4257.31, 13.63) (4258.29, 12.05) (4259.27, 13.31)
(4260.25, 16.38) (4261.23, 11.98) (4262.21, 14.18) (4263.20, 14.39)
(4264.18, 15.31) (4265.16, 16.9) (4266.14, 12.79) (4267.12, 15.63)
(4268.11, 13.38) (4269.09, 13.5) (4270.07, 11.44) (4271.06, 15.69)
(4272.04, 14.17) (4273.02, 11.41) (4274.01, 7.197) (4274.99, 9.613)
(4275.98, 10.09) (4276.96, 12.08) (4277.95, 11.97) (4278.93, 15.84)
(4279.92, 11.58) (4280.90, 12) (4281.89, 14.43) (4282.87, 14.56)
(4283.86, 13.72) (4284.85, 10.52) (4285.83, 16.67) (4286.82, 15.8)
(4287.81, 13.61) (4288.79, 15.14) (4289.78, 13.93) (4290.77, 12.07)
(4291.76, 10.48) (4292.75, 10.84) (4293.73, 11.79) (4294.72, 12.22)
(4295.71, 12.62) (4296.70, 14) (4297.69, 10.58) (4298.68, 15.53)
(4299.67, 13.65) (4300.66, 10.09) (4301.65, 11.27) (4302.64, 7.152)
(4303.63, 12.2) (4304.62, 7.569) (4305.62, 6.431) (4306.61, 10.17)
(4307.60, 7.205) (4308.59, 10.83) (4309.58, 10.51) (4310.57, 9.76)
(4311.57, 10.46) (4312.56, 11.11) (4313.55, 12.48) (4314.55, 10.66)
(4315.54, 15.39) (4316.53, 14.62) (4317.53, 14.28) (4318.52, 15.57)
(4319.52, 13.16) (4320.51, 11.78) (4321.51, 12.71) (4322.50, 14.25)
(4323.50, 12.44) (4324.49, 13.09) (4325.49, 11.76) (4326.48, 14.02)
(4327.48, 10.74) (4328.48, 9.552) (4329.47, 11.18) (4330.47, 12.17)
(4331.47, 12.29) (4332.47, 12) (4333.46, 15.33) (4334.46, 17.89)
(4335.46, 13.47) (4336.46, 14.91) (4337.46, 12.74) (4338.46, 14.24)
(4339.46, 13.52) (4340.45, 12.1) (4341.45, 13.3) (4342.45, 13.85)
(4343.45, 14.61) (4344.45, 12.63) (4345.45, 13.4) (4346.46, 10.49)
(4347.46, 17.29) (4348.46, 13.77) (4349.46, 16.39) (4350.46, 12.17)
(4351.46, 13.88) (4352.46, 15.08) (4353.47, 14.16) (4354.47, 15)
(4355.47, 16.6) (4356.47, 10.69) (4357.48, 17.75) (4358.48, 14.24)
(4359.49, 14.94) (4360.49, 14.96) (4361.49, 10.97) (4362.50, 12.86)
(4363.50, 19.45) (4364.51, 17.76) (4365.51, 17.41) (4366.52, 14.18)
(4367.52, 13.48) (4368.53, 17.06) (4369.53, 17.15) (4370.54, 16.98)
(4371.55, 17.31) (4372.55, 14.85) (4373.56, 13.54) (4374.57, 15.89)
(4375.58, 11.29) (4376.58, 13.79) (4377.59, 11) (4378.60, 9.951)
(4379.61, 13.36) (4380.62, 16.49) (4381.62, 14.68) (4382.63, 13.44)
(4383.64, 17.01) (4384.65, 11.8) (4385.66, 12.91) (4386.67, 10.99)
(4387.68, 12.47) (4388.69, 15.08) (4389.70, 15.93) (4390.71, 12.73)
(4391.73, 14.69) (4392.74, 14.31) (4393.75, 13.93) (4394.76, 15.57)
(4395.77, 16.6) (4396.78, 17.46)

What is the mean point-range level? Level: 10.6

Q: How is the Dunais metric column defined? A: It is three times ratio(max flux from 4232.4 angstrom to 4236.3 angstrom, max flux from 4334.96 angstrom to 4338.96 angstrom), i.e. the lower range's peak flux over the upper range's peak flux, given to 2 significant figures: 3.2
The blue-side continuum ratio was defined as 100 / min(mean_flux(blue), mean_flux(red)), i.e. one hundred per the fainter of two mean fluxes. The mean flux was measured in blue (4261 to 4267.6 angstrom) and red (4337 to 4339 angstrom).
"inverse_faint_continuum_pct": 7.4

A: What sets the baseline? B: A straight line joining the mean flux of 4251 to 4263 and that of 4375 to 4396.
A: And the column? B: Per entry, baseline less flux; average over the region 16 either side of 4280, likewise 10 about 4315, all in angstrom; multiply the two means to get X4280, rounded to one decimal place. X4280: -0.1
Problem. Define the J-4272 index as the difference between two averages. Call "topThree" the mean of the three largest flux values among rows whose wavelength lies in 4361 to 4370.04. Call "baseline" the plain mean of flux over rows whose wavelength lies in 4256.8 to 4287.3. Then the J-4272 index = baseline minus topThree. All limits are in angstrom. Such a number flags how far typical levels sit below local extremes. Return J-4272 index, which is -4.9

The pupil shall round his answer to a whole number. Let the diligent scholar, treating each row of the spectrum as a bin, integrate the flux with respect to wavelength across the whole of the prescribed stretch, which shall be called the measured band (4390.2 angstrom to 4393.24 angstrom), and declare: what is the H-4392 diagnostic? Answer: 42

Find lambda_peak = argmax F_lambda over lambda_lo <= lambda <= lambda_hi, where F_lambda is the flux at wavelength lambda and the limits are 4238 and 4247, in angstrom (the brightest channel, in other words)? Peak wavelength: 4244.58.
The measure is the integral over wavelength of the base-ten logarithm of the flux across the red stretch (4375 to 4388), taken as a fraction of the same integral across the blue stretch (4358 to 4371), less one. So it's -0.06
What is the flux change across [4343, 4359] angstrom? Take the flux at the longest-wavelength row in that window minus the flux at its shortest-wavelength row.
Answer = -0.4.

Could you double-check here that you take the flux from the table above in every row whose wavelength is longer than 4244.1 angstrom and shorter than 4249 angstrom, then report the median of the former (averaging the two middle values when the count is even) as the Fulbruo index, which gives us 14.4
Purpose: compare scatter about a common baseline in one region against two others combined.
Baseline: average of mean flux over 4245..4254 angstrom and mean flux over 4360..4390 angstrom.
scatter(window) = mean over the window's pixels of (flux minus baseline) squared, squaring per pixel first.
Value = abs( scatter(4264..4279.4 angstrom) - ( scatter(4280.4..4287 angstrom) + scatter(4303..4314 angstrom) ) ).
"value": 18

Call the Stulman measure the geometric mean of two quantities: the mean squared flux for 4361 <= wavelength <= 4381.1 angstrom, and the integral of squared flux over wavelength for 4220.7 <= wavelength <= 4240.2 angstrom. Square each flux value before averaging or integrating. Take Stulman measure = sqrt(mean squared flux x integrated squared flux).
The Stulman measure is 861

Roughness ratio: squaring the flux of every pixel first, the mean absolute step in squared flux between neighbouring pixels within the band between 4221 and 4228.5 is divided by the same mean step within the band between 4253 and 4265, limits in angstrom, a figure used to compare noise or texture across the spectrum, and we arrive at 1.7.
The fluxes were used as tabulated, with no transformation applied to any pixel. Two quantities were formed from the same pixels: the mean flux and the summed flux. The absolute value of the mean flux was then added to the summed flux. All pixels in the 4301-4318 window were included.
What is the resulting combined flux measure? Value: 193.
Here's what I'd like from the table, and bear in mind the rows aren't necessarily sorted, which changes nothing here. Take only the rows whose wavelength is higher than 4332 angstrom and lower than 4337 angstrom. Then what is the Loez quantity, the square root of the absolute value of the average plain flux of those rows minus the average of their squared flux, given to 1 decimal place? 14.3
